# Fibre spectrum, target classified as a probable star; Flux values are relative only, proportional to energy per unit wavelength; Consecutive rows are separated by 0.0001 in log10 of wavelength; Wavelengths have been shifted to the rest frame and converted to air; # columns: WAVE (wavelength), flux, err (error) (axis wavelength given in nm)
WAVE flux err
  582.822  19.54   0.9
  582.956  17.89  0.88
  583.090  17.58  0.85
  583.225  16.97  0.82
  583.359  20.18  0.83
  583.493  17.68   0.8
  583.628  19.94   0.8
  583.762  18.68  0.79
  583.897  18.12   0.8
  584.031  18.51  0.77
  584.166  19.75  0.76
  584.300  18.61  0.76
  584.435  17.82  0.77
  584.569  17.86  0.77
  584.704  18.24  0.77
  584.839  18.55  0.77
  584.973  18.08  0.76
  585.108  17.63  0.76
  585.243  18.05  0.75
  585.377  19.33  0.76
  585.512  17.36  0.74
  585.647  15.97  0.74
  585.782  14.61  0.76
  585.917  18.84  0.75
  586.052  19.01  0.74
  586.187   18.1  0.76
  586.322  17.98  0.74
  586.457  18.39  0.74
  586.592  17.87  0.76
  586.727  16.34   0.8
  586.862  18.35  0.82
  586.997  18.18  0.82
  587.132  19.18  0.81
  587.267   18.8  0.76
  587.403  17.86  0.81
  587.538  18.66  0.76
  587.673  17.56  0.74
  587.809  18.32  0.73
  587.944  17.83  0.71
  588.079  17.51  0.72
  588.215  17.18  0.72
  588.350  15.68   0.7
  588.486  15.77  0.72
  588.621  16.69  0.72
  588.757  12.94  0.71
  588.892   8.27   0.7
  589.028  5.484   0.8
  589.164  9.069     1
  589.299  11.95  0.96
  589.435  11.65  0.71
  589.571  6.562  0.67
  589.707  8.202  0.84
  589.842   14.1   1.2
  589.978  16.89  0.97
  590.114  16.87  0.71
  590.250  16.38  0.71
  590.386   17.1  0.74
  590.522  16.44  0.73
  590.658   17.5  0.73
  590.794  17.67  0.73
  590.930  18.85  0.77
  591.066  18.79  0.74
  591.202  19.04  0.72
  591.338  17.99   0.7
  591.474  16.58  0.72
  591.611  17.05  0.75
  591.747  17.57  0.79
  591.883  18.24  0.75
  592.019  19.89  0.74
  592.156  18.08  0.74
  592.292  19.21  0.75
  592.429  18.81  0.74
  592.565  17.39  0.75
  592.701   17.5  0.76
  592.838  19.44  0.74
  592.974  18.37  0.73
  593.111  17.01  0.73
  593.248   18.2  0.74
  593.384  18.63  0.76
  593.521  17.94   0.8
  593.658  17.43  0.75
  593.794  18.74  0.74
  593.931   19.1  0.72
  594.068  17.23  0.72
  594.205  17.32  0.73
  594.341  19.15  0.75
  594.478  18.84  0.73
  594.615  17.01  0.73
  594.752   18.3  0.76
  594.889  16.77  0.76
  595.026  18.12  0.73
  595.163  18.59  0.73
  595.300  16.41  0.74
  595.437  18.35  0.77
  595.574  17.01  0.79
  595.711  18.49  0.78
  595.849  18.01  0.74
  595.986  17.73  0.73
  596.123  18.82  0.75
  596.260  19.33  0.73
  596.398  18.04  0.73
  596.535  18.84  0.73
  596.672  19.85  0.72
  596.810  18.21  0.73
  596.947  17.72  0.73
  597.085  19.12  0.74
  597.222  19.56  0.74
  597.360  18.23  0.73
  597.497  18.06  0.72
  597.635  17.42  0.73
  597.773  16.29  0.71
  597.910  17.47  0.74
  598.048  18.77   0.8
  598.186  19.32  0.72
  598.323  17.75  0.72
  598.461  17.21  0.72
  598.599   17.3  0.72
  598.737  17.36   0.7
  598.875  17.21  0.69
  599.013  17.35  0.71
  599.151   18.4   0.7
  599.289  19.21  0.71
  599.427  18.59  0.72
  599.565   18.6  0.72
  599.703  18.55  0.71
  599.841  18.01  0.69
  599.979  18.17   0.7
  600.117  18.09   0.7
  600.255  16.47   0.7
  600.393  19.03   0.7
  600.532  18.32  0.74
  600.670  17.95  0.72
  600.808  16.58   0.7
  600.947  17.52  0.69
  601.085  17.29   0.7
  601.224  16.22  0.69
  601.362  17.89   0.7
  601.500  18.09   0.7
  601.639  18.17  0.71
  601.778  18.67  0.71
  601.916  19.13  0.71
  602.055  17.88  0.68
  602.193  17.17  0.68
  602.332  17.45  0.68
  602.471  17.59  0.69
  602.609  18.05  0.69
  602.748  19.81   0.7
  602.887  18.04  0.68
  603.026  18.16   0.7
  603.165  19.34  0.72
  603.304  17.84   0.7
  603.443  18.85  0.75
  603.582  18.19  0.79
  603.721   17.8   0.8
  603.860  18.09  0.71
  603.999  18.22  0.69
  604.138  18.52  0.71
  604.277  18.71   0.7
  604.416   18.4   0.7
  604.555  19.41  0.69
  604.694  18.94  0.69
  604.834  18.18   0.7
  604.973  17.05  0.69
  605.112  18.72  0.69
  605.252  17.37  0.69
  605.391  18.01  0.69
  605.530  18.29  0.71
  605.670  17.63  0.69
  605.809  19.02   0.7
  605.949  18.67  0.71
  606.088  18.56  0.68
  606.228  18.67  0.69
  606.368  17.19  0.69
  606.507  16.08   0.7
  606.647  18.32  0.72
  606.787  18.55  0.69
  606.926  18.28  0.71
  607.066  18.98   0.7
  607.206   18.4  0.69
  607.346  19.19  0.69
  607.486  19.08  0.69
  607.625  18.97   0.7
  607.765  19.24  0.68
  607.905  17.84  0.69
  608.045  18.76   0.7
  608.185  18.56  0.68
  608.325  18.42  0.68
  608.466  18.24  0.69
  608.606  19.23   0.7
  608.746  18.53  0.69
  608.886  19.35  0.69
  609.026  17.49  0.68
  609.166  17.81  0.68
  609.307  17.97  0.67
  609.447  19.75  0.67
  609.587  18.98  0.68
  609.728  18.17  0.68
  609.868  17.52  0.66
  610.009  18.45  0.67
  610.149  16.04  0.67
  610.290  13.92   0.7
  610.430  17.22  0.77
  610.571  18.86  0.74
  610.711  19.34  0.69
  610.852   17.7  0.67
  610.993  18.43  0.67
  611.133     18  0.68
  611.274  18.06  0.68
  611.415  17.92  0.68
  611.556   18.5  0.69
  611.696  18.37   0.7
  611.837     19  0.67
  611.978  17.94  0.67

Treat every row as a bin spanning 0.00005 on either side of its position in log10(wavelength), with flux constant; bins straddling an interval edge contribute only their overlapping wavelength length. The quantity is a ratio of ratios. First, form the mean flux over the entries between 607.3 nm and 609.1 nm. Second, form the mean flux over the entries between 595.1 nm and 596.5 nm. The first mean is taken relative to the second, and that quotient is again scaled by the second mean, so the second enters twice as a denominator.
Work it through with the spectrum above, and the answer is 0.057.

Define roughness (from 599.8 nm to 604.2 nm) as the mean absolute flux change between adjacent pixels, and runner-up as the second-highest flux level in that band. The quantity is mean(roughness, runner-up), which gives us 10.1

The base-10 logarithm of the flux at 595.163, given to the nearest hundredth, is 1.27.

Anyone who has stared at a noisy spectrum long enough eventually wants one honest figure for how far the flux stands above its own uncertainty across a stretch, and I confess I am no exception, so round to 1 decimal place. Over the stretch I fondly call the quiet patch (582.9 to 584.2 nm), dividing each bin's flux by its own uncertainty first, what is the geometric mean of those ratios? 22.9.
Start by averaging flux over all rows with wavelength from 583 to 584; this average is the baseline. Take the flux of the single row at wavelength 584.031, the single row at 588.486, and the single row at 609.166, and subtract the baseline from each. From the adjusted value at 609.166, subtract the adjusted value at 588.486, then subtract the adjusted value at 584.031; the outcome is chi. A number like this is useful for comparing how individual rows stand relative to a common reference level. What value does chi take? 2.0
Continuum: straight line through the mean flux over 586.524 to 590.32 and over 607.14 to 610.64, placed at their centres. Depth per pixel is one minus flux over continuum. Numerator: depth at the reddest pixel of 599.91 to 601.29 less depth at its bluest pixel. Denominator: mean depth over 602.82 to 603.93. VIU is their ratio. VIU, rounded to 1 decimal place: -2.4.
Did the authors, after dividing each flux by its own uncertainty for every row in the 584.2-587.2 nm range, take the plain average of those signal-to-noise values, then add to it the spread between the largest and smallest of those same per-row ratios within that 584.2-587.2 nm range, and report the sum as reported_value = 29.9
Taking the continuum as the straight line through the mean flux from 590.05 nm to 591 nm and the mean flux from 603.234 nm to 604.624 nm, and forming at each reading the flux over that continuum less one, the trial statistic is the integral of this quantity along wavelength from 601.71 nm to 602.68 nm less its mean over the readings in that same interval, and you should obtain 0.00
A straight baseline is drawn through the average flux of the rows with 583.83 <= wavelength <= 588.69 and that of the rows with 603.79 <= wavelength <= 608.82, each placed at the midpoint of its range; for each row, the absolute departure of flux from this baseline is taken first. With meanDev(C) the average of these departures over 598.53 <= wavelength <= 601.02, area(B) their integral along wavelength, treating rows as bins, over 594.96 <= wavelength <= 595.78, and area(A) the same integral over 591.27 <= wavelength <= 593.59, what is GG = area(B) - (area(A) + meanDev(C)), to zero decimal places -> -2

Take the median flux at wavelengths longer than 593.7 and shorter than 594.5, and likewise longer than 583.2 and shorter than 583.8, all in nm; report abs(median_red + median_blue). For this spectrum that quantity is 37.5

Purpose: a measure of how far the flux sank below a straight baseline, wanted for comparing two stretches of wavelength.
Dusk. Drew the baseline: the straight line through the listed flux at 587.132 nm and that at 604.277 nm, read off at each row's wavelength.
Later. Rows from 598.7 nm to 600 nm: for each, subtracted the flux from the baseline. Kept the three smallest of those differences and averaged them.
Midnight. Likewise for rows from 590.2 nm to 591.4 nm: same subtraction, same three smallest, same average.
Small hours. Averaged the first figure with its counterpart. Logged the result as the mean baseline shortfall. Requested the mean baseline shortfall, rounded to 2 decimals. 0.11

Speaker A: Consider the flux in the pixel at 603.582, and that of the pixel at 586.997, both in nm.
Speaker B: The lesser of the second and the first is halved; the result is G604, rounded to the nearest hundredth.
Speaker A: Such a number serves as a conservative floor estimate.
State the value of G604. 9.09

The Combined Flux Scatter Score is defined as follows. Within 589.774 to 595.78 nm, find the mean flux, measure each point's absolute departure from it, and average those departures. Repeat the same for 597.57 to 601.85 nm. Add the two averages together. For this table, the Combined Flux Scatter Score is 1.54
